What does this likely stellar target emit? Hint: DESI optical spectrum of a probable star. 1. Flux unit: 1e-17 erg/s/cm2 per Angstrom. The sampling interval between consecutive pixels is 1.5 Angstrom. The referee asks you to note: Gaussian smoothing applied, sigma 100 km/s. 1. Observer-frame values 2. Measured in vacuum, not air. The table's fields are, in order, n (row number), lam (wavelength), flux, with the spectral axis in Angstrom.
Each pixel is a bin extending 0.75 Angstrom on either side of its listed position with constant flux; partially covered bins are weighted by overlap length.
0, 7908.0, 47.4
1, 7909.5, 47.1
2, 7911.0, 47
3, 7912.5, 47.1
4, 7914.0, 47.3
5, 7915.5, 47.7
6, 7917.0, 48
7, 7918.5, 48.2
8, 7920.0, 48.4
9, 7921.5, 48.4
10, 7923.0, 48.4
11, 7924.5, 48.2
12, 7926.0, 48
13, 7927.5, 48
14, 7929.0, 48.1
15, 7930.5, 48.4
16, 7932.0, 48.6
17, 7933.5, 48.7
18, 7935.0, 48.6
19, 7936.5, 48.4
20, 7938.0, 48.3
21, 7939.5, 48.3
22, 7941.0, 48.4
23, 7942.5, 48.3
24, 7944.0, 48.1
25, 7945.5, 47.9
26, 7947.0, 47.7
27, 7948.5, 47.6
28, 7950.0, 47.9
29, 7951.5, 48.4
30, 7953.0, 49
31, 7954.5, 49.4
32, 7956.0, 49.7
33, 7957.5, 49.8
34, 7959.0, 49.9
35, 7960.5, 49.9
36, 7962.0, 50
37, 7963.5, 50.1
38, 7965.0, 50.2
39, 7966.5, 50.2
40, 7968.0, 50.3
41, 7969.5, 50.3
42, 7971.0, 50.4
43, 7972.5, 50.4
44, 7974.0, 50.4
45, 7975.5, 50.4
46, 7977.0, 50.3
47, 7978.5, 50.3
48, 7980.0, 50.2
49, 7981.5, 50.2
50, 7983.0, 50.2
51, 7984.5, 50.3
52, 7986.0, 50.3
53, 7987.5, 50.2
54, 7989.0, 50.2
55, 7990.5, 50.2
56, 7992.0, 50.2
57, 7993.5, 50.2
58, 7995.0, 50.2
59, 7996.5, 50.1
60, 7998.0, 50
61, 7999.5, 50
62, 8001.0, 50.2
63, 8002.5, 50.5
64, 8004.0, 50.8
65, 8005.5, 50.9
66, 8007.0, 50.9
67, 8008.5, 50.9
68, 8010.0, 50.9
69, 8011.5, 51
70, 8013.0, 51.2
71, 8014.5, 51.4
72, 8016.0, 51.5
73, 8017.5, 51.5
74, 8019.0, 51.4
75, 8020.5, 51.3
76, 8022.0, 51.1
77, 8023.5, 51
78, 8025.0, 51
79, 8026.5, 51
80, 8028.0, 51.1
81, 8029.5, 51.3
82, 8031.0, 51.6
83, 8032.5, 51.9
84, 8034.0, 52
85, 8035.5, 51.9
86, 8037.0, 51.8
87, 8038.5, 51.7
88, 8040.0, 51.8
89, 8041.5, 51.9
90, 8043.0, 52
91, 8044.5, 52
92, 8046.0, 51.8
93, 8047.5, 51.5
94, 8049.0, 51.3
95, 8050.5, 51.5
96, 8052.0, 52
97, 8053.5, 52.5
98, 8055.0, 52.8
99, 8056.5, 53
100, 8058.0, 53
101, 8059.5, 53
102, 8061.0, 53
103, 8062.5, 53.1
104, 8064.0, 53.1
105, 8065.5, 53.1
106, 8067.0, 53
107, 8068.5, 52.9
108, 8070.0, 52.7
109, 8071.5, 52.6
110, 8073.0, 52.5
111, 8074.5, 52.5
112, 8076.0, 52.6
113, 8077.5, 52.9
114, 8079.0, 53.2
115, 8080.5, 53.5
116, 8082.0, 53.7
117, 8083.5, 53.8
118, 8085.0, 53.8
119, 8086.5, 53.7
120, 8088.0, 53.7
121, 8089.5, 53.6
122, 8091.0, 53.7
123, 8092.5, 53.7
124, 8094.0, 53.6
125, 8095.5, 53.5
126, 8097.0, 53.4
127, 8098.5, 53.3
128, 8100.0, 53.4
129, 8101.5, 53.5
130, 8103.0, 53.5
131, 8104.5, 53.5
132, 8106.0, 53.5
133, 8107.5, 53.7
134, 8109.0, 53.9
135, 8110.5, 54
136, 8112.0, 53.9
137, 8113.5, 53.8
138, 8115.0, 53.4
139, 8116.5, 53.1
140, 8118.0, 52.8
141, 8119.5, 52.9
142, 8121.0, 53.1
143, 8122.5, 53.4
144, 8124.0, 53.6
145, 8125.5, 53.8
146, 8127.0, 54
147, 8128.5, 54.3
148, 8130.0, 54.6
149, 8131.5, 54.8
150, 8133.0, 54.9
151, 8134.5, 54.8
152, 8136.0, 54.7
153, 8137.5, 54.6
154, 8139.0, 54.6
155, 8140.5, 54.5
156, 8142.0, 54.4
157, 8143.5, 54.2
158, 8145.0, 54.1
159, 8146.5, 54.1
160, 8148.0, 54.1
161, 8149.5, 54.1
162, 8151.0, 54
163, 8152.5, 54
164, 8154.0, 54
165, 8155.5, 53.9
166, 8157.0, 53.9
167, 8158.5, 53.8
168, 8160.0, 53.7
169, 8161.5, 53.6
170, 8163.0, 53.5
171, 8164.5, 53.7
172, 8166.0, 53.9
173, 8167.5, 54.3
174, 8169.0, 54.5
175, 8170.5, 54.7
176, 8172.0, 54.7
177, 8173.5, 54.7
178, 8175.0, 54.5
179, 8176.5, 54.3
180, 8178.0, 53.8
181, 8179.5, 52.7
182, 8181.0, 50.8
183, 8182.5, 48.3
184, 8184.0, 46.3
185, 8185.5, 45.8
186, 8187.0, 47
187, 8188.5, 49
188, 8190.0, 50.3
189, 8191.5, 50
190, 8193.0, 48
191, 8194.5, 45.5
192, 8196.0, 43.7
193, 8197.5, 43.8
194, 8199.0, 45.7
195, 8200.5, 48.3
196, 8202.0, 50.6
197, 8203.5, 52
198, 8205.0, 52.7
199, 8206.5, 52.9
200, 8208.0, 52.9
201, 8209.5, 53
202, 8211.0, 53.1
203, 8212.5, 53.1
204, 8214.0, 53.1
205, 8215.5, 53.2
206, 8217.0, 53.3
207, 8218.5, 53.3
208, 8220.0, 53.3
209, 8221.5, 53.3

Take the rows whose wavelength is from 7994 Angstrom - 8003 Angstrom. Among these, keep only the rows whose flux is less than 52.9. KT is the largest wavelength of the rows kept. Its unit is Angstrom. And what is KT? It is 8002.5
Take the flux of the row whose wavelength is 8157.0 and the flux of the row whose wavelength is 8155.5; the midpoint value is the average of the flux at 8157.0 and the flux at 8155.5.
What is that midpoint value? 53.9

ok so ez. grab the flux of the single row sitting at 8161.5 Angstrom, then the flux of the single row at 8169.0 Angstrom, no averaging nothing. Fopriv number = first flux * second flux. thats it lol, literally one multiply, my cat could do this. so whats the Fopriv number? 2921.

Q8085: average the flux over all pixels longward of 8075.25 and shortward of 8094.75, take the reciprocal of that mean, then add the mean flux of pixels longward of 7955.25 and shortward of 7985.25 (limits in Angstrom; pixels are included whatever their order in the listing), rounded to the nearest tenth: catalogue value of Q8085 50.2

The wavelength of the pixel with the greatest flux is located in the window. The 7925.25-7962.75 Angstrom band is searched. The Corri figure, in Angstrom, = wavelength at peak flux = 7962.0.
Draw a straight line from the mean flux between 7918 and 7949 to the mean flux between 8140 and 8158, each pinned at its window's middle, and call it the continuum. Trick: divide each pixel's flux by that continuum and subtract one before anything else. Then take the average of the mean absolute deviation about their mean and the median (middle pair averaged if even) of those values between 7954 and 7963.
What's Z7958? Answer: 0.0104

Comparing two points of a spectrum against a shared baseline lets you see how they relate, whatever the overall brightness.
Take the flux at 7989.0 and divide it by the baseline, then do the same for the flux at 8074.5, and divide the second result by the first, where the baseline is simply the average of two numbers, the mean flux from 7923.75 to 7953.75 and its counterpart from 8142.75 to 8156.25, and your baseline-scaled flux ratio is 1.05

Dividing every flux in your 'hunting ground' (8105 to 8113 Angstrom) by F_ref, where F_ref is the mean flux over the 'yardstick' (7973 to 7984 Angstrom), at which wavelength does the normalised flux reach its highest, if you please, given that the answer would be 8110.5 Angstrom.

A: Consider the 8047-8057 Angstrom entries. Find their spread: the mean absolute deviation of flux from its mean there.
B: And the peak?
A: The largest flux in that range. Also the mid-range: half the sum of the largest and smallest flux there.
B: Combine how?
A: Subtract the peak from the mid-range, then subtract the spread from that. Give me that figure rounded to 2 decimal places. -1.43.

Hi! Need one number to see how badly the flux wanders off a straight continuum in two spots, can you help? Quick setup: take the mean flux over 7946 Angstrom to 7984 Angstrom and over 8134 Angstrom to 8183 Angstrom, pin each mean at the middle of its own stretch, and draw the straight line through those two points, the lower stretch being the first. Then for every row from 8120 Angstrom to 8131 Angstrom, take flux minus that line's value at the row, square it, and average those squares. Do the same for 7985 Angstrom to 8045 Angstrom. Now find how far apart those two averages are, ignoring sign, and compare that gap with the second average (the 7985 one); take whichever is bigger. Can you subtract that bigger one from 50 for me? 49.5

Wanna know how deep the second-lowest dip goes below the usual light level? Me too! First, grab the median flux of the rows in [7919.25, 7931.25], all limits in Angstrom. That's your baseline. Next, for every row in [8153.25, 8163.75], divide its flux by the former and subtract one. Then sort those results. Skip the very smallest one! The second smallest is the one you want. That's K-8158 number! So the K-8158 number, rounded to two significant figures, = 0.11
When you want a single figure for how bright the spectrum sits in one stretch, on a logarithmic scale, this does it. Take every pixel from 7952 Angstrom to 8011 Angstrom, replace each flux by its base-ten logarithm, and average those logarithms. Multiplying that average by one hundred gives 170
